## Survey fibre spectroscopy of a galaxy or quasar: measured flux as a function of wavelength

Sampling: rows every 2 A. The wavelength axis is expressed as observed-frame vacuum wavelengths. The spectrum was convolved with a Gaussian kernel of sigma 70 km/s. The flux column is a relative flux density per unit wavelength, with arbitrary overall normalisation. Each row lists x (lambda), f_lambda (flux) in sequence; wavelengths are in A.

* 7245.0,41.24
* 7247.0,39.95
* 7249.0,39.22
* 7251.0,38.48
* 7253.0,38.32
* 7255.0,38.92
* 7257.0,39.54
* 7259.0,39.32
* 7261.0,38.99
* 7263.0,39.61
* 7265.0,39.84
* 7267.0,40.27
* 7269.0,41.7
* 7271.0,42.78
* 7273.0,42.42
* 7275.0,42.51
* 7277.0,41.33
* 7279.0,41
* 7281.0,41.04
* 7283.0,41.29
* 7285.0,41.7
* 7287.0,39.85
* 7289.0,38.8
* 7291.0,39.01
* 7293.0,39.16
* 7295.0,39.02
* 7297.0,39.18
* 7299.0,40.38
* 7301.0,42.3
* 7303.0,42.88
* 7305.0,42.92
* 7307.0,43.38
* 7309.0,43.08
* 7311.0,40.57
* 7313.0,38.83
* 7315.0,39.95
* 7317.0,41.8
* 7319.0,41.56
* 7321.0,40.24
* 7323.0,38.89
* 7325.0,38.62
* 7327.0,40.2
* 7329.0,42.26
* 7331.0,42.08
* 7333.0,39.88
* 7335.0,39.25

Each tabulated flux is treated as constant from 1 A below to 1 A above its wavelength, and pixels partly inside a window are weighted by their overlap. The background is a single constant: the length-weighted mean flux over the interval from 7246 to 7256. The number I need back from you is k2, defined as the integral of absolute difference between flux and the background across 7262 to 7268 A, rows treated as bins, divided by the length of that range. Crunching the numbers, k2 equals 0.9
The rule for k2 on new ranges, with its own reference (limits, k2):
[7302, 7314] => 3.0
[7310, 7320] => 1.6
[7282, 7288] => 2.0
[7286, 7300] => 0.4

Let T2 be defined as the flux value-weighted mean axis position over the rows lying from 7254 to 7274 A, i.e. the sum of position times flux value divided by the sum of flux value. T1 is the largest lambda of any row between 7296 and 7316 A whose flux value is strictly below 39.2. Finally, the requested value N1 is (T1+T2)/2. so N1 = 7288.6 A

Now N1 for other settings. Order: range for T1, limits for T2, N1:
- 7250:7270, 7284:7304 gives 7277.5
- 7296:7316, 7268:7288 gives 7295.5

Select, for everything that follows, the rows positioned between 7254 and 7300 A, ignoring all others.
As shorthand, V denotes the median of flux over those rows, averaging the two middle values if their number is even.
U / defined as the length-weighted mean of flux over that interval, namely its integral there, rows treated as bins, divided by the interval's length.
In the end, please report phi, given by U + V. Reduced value 80.2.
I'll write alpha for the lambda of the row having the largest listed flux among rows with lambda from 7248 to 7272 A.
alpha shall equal 7271.0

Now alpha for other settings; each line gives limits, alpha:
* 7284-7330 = 7307.0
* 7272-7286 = 7275.0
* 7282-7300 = 7285.0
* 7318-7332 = 7329.0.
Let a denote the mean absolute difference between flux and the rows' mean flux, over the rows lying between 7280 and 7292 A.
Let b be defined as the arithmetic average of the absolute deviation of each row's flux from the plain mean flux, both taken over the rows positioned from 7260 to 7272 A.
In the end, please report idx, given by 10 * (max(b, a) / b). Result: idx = 10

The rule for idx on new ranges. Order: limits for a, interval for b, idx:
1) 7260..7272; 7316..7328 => 12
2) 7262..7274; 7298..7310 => 16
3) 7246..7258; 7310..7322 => 10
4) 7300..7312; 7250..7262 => 20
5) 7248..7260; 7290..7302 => 10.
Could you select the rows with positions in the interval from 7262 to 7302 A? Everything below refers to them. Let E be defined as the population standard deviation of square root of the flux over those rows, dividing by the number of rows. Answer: 0.101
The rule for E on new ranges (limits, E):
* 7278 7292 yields 0.085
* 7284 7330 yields 0.123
